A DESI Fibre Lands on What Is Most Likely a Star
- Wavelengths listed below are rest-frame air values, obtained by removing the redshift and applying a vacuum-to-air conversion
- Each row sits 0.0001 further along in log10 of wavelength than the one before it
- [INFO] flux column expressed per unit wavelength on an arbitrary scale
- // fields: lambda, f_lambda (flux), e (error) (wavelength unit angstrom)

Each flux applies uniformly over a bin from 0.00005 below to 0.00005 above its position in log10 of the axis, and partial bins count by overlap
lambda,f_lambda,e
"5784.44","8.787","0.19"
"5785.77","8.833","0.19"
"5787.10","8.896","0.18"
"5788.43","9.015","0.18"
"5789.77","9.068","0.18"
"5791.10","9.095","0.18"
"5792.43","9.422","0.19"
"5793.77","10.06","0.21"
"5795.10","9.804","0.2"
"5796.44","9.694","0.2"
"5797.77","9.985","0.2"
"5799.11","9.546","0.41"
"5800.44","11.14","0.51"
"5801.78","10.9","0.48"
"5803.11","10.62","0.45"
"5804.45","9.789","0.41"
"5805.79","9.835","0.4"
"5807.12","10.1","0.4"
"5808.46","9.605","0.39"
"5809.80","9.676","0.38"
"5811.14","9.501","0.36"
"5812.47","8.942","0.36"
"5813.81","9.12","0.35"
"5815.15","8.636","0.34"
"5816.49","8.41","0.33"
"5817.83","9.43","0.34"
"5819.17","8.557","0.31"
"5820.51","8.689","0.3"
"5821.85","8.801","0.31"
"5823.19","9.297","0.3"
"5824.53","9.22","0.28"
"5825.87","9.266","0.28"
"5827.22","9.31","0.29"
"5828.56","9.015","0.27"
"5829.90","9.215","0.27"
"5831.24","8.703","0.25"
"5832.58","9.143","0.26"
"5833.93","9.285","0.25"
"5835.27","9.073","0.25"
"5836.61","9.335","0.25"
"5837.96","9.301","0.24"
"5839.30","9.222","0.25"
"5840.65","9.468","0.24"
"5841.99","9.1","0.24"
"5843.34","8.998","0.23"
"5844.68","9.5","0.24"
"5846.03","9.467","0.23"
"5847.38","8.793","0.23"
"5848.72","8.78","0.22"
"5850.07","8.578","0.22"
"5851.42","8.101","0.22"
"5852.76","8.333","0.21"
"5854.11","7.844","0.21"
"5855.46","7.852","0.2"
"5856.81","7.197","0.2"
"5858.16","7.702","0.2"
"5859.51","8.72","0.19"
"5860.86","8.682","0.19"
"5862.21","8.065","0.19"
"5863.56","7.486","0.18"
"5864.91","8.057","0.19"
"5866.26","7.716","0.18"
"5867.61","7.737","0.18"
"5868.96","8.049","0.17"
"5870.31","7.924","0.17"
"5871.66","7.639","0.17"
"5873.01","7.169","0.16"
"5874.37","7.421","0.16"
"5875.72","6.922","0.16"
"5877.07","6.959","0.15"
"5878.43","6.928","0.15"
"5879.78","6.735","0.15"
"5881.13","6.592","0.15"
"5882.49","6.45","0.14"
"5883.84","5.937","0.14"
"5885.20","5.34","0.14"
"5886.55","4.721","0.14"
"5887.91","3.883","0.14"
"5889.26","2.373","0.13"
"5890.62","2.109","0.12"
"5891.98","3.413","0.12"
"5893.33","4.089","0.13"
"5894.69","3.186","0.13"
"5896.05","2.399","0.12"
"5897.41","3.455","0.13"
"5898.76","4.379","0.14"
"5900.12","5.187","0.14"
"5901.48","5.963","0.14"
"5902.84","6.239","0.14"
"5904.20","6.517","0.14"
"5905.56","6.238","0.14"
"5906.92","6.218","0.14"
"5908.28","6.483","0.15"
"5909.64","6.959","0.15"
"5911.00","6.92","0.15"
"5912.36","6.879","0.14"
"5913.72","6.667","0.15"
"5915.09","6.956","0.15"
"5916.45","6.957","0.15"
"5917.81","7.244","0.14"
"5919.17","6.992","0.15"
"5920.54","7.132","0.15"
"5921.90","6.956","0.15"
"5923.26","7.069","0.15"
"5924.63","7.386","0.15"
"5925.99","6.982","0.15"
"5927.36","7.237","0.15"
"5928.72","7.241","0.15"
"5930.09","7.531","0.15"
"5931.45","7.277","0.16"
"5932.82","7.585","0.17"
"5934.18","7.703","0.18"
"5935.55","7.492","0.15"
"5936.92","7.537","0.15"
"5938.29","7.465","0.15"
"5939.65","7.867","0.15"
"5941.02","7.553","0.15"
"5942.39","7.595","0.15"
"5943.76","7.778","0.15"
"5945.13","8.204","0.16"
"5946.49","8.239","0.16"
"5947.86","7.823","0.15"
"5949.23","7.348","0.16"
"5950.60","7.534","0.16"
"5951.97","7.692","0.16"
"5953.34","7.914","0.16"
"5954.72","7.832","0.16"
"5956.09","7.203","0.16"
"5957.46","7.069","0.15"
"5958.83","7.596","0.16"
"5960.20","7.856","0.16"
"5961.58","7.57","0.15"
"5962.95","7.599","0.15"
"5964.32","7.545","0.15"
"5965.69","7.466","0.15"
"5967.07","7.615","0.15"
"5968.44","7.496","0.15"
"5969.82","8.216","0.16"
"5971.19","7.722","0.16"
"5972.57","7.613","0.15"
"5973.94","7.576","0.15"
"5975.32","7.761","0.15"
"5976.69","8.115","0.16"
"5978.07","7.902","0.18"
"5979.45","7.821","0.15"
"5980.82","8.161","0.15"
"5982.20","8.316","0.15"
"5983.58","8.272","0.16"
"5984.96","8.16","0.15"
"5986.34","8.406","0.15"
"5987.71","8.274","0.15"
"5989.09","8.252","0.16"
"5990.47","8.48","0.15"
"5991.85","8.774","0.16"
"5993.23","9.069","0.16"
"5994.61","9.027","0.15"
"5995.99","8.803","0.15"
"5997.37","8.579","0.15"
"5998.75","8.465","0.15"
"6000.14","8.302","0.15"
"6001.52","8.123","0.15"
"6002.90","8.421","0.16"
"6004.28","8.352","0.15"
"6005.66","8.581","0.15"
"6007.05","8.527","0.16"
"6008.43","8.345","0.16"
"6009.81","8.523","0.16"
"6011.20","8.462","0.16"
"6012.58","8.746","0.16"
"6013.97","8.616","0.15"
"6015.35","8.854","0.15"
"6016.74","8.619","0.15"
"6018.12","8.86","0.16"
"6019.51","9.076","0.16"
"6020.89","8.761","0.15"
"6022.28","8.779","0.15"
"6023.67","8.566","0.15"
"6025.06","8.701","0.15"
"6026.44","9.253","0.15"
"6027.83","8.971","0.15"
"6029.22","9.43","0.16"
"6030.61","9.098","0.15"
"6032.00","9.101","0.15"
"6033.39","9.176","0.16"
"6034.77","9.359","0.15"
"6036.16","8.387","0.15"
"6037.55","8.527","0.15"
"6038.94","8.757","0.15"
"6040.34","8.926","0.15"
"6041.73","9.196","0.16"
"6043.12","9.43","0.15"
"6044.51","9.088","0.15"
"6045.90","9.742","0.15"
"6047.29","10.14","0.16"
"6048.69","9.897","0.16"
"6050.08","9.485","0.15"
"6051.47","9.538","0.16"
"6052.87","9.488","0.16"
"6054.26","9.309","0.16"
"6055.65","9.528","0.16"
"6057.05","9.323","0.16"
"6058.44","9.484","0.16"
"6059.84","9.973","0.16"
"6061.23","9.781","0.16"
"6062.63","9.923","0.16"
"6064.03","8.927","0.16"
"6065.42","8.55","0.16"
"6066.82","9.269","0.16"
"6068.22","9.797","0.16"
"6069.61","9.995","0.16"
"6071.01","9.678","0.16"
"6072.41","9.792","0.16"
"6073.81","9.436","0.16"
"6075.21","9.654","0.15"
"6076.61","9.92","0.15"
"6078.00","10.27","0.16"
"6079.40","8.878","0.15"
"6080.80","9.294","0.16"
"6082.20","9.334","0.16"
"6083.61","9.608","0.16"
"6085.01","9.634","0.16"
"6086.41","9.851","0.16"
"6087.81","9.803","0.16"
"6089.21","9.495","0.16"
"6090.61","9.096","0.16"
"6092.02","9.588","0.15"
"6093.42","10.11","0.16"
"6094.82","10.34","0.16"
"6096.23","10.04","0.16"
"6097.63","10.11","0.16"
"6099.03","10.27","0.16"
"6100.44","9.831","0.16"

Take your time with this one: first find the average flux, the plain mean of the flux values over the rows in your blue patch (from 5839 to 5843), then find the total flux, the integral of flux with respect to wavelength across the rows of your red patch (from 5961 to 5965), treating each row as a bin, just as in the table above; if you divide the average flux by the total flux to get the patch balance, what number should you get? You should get 0.30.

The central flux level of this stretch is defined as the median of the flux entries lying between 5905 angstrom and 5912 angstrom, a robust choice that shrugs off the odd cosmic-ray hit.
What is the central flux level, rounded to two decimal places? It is 6.48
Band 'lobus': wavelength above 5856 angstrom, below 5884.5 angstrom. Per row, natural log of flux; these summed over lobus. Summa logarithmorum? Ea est 42.0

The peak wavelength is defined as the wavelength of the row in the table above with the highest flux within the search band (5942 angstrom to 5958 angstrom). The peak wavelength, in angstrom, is 5946.49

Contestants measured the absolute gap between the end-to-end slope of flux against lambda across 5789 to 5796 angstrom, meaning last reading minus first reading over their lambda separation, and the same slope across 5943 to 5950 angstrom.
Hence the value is 0.22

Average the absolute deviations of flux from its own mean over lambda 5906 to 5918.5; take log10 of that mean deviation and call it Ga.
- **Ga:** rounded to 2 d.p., -0.63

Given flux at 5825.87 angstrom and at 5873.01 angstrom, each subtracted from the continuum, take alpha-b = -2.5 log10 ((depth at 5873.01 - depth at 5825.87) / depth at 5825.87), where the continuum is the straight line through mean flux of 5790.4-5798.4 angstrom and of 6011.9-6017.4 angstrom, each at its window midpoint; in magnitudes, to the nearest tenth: -2.1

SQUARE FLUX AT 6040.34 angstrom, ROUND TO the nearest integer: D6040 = 80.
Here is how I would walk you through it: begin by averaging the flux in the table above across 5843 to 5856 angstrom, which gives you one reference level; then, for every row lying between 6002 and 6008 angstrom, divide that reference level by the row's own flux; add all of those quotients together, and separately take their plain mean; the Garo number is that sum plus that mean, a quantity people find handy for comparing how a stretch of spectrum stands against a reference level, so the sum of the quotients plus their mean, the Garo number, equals 5.1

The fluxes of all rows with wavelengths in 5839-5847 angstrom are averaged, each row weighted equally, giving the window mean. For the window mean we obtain 9.3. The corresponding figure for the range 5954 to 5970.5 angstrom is 7.6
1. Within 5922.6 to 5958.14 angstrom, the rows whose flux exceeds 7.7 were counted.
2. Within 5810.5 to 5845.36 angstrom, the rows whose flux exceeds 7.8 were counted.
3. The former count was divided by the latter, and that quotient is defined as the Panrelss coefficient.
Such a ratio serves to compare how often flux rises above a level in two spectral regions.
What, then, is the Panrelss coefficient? 0.3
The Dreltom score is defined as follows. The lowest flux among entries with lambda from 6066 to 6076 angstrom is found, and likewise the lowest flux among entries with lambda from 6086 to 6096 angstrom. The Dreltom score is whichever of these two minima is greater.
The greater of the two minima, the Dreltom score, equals 9.3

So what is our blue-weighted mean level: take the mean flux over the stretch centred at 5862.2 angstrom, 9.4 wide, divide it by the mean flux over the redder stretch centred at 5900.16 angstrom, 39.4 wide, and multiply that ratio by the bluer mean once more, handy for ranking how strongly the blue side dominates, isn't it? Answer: 12.0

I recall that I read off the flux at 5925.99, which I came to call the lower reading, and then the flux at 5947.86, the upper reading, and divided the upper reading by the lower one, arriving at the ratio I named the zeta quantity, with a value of 1.12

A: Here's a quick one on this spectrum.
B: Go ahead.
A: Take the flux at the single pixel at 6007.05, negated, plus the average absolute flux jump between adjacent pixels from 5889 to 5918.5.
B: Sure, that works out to -8.1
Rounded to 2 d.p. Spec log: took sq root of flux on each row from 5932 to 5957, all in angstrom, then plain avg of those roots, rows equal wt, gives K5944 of 2.77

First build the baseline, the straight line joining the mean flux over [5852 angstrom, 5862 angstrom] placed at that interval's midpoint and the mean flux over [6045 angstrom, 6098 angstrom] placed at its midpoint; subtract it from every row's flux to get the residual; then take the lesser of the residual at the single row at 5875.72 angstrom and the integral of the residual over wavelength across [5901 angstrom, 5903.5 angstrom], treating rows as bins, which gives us -6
